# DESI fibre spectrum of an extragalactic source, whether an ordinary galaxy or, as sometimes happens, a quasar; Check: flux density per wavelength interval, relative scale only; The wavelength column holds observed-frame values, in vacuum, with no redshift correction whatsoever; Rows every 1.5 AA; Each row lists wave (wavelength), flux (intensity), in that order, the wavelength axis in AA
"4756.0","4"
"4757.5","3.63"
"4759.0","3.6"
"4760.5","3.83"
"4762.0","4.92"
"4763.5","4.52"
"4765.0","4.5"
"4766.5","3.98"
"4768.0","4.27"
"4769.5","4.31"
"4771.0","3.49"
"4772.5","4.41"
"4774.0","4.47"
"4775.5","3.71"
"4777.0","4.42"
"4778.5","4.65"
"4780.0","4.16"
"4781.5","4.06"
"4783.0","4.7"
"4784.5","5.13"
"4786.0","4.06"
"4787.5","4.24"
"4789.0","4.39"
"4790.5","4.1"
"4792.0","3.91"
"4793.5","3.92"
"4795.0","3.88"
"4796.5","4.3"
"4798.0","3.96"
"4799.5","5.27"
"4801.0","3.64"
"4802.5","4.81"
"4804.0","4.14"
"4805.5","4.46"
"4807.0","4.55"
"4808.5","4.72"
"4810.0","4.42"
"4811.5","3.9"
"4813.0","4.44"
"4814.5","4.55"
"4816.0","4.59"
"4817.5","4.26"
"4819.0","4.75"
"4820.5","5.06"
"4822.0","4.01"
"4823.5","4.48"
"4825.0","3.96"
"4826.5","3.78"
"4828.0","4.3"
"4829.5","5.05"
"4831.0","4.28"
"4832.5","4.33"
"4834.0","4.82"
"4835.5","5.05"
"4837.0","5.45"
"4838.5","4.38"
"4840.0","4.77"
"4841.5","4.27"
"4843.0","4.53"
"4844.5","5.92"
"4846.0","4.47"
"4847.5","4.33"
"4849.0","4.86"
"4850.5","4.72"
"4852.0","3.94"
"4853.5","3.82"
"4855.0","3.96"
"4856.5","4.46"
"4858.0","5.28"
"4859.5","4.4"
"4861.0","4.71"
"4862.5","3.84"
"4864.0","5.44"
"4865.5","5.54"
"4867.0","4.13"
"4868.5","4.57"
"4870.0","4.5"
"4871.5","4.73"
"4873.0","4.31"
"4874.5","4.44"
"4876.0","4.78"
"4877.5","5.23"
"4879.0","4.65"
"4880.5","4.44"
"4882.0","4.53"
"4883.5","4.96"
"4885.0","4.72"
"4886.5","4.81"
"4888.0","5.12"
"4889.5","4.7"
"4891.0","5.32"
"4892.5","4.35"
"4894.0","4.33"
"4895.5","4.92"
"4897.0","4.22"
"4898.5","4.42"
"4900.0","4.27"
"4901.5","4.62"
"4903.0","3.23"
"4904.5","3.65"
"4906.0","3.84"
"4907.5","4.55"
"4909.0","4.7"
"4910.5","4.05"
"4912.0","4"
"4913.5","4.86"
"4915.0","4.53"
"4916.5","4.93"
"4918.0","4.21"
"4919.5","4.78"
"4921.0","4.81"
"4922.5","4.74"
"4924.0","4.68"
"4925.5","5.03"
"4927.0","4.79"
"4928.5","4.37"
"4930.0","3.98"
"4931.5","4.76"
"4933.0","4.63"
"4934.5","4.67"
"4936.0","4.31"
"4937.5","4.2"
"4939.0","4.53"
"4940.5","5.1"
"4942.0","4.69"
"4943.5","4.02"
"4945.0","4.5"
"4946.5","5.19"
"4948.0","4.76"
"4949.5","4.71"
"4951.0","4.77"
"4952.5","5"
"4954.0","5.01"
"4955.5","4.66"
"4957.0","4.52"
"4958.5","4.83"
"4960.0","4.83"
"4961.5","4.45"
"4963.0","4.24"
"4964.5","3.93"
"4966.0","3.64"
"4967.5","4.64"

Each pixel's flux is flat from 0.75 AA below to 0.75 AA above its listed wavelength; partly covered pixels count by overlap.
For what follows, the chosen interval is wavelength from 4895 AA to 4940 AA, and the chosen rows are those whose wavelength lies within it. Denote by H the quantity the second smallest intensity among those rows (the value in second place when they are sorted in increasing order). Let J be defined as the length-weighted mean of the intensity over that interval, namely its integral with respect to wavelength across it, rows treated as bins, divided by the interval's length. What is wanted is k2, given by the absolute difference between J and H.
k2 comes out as 0.79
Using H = 3.65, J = 4.4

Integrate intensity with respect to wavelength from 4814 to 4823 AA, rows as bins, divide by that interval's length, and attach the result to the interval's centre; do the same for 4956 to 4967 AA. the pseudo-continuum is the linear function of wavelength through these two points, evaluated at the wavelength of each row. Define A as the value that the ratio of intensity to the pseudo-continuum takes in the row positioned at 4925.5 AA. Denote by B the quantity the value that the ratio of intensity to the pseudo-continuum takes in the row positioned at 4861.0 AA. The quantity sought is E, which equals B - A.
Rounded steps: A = 1.14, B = 1.05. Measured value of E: -0.09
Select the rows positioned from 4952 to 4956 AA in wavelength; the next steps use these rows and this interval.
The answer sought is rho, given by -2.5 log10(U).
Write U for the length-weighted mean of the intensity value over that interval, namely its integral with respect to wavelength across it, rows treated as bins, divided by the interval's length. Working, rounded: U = 4.90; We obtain -1.72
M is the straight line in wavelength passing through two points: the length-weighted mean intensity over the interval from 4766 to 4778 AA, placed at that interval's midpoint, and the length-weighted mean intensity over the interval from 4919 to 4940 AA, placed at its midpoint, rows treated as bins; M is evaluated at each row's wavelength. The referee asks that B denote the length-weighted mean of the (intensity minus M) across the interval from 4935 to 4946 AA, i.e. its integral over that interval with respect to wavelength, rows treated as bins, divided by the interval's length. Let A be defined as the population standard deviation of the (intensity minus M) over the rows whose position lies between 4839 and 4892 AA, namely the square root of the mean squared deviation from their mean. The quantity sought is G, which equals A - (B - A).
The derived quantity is 1.06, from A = 0.47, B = -0.13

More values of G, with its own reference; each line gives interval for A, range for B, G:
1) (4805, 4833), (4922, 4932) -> 0.66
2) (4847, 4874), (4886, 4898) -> 0.77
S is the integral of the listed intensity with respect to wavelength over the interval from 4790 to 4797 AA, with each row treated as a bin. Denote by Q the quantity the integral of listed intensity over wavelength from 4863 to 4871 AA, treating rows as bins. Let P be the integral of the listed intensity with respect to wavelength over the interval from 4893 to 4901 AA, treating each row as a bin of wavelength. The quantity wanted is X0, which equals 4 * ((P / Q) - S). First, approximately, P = 35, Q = 38.4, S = 28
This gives -109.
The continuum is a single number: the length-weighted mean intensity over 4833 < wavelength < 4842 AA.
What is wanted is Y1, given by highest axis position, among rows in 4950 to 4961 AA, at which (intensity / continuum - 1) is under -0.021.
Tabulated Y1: 4957.0 AA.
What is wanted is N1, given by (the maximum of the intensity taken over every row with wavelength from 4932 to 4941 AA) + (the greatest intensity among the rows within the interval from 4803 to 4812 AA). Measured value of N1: 9.8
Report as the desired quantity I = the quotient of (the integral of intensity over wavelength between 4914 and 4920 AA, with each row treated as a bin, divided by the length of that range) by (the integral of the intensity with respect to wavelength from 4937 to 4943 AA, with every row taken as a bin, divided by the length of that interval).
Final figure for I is 1.00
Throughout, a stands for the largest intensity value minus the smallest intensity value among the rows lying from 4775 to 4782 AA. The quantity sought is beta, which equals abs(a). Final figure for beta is 0.9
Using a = 0.9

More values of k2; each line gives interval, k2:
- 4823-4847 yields 0.65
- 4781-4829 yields 0.56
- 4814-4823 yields 0.27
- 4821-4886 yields 0.77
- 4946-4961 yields 0.16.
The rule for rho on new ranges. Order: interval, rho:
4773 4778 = -1.57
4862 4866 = -1.74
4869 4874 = -1.64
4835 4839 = -1.75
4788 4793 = -1.54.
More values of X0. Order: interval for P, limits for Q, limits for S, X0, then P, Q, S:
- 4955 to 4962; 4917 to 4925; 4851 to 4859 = -134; 33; 37.3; 34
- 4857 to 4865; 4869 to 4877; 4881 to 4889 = -150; 38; 36.6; 38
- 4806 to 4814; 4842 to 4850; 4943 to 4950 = -127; 35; 38.4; 33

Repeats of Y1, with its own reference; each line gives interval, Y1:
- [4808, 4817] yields 4816.0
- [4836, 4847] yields 4846.0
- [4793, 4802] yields 4801.0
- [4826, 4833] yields 4832.5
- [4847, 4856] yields 4855.0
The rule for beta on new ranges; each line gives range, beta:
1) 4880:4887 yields 0.5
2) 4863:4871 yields 1.4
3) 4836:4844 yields 1.2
